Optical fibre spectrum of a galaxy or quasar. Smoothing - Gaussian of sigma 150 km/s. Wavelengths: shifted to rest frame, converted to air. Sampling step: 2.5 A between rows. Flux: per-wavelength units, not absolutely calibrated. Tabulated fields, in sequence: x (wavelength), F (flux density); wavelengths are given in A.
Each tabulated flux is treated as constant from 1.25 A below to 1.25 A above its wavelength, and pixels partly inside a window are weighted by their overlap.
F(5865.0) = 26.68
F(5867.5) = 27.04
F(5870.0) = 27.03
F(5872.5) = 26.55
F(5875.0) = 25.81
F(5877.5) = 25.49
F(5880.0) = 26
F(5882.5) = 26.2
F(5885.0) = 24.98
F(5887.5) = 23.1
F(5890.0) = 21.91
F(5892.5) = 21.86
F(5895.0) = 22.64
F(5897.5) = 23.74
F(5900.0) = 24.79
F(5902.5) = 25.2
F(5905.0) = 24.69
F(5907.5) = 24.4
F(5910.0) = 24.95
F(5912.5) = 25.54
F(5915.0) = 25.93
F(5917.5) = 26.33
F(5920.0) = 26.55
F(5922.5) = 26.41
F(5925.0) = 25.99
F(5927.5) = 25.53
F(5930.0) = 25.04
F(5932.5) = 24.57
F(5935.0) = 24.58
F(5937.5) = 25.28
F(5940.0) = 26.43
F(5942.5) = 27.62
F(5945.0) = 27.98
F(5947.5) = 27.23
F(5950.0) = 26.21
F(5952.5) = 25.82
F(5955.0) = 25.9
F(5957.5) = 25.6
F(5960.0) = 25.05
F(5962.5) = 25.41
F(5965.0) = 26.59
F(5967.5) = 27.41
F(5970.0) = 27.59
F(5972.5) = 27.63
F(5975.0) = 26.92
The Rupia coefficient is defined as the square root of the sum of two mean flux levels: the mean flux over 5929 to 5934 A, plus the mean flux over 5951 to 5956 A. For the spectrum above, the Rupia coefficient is 7.12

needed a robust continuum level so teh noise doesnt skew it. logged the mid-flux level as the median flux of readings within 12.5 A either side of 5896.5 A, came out 24.1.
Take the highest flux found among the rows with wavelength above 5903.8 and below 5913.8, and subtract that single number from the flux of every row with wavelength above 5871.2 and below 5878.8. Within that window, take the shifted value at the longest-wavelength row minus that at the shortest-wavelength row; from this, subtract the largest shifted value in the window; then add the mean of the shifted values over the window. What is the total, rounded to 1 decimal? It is -1.7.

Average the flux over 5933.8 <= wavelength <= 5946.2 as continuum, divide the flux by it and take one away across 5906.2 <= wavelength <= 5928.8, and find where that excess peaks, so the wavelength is 5920.0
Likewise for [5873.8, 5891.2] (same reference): 5882.5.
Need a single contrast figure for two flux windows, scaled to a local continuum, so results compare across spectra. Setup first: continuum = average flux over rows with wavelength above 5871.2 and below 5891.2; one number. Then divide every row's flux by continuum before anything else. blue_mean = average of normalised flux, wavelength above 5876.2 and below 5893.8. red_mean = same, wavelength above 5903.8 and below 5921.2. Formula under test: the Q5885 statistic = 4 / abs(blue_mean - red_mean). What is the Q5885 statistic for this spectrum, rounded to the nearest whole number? 79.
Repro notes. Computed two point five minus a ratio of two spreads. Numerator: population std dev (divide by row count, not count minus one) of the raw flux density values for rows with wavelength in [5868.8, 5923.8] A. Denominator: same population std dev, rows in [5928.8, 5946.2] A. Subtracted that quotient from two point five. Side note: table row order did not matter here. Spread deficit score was 1.4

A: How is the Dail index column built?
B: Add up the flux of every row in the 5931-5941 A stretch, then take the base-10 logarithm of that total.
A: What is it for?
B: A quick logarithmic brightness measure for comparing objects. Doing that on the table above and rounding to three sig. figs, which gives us 2.00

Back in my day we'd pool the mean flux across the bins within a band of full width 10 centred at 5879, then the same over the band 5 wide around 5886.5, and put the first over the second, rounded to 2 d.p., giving 1.08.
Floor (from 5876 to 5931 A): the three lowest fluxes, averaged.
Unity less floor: -21.1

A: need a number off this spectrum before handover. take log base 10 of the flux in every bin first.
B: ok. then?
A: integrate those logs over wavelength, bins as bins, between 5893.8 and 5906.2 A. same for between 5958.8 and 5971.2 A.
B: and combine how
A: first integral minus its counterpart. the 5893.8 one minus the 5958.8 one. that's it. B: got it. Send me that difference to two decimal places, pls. -0.47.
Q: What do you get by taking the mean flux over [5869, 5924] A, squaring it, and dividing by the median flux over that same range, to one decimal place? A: 24.7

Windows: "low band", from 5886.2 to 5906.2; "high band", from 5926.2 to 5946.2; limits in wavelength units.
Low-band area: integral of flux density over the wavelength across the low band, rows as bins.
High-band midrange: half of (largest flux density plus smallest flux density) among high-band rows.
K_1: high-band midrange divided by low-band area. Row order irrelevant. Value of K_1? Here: 0.056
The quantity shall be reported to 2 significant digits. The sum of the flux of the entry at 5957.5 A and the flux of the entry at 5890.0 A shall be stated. 48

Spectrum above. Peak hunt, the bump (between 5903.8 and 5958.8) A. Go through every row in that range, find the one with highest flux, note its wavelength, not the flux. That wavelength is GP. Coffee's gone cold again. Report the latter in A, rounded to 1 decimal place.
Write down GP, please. 5945.0 A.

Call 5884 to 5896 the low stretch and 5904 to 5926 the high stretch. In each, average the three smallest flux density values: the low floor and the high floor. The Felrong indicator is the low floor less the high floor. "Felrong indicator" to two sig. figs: -2.5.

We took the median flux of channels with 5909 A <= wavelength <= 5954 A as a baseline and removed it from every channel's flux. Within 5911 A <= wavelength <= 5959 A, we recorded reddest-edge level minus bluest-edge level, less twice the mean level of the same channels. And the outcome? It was -0.1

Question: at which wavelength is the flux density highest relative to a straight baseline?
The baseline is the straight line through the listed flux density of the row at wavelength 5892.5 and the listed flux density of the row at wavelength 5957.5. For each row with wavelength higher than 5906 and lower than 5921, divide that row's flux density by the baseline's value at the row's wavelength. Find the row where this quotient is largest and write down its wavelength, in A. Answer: 5920.0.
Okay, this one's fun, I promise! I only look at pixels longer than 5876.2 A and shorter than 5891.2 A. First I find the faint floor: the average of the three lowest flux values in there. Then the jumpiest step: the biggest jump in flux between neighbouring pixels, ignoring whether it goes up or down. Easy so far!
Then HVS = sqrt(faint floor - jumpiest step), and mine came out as 4.63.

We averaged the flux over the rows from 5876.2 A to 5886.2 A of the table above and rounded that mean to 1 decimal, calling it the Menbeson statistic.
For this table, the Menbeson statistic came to 25.7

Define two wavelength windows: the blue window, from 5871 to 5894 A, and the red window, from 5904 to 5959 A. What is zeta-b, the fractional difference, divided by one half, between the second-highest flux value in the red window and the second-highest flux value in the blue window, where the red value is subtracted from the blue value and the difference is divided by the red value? -0.103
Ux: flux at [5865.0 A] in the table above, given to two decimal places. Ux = 26.68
